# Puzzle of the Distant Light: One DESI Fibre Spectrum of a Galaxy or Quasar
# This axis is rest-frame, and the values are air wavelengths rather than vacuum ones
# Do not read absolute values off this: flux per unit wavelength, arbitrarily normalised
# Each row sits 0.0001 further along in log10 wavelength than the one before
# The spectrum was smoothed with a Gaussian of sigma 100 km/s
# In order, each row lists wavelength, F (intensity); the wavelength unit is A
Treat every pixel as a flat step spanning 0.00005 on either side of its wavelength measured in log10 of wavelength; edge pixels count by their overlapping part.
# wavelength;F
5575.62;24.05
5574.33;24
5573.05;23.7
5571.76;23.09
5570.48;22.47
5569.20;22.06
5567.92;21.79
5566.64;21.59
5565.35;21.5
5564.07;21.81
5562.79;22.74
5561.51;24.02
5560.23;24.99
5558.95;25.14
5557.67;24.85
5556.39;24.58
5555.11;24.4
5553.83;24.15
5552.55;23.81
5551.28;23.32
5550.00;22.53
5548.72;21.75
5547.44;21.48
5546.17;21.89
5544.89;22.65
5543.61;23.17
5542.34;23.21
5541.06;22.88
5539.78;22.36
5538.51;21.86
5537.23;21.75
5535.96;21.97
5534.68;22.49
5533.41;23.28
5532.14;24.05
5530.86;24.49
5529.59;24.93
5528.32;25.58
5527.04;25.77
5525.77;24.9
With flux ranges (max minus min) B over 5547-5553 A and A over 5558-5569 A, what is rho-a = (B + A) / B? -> 2.6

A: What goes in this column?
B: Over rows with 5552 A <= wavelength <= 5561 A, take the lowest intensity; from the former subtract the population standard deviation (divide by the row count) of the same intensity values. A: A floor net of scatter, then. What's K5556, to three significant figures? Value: 23.4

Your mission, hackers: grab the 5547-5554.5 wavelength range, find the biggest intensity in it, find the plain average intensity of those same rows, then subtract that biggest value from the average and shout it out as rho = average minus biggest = -1.3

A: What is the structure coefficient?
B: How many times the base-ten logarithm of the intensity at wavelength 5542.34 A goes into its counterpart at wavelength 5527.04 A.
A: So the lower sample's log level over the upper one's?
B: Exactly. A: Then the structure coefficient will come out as 1.03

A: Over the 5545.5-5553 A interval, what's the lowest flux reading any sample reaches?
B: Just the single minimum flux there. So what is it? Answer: 21.48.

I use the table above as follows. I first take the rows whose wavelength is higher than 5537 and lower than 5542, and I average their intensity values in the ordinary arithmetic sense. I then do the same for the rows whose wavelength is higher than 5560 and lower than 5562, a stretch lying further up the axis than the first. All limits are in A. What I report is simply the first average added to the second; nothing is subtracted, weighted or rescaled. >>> 46.7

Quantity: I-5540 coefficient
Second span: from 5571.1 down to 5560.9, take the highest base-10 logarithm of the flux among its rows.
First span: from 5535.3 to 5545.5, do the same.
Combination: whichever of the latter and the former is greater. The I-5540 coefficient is 1.38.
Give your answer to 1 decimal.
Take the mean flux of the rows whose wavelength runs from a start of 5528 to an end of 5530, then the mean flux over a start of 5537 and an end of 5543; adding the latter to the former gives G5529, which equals 47.7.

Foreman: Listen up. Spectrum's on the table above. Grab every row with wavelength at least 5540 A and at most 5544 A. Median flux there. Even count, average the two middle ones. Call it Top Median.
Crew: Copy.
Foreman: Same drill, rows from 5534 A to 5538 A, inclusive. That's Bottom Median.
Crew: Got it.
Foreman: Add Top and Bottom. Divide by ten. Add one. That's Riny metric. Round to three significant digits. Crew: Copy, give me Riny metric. 5.51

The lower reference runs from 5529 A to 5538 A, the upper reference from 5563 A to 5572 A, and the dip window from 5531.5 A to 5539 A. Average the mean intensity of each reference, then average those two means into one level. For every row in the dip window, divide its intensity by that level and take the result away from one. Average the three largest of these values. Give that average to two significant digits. 0.035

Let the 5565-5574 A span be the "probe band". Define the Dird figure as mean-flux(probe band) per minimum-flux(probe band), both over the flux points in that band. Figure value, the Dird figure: 1.04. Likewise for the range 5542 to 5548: 1.05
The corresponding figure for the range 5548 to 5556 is 1.07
